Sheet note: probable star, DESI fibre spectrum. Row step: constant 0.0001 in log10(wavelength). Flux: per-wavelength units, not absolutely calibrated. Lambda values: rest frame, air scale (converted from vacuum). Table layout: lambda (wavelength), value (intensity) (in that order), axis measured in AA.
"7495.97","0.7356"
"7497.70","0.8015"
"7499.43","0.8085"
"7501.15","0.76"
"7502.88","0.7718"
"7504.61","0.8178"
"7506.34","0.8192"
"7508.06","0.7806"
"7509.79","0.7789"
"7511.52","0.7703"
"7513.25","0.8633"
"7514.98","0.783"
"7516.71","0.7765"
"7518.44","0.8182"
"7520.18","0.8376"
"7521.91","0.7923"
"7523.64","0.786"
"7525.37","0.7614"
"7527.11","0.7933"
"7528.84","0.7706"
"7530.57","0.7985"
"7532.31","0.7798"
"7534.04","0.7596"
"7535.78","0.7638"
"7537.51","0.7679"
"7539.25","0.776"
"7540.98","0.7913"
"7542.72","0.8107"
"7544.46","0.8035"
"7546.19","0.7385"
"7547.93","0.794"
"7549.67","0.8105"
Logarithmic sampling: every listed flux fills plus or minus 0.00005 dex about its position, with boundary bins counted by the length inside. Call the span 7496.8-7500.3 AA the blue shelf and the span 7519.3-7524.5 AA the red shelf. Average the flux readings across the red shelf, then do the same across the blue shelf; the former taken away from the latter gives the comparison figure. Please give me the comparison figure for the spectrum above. 0.000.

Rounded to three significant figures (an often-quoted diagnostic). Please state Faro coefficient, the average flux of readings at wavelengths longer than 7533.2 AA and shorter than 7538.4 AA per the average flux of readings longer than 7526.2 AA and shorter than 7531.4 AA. 0.970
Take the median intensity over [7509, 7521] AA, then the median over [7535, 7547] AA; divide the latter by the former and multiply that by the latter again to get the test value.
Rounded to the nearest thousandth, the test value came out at 0.769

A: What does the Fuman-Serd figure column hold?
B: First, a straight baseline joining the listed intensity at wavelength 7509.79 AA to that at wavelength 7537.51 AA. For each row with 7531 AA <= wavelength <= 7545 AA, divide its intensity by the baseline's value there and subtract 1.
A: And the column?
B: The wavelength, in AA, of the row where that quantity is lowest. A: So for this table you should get 7534.04 AA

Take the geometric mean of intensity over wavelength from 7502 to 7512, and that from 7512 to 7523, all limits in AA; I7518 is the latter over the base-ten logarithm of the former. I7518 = -7.9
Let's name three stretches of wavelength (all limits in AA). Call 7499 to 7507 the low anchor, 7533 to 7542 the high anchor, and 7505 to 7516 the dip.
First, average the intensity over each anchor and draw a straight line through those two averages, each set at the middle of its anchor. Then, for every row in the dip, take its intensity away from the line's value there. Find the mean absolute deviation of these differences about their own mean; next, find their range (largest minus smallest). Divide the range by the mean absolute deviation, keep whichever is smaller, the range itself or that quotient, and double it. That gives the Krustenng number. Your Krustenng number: 0.19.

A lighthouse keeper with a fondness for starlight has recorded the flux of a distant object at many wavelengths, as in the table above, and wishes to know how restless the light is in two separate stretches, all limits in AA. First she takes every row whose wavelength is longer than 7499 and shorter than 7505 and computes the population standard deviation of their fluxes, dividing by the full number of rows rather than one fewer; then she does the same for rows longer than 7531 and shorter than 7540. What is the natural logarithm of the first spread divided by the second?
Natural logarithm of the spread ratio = 1.17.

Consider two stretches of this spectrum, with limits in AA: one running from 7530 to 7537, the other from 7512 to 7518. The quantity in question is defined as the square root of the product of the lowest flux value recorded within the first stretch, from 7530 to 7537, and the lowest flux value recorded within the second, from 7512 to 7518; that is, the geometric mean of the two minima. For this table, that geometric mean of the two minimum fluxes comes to 0.768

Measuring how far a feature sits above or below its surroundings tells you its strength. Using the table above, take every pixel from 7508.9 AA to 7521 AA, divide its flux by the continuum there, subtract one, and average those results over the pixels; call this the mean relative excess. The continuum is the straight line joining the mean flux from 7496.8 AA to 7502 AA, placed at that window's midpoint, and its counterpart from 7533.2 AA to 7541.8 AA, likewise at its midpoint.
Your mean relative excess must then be 0.027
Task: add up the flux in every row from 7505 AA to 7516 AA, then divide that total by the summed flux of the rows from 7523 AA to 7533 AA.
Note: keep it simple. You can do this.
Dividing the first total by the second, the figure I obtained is 1.023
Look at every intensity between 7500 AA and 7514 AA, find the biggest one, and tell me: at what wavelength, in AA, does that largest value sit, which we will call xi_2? 7513.25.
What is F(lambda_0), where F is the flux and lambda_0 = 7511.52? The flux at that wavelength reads 0.7703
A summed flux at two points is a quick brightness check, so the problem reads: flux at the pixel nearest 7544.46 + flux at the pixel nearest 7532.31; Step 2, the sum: 1.58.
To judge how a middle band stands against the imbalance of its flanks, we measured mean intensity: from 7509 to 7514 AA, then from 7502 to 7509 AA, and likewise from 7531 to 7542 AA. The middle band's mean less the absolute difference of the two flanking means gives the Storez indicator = 0.780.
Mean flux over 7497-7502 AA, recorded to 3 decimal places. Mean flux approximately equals 0.790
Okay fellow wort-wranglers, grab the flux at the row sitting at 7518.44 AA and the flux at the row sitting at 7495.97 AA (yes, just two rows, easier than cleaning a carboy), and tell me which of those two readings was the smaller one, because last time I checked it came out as 0.736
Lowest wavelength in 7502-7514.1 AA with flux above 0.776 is 7504.61 AA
